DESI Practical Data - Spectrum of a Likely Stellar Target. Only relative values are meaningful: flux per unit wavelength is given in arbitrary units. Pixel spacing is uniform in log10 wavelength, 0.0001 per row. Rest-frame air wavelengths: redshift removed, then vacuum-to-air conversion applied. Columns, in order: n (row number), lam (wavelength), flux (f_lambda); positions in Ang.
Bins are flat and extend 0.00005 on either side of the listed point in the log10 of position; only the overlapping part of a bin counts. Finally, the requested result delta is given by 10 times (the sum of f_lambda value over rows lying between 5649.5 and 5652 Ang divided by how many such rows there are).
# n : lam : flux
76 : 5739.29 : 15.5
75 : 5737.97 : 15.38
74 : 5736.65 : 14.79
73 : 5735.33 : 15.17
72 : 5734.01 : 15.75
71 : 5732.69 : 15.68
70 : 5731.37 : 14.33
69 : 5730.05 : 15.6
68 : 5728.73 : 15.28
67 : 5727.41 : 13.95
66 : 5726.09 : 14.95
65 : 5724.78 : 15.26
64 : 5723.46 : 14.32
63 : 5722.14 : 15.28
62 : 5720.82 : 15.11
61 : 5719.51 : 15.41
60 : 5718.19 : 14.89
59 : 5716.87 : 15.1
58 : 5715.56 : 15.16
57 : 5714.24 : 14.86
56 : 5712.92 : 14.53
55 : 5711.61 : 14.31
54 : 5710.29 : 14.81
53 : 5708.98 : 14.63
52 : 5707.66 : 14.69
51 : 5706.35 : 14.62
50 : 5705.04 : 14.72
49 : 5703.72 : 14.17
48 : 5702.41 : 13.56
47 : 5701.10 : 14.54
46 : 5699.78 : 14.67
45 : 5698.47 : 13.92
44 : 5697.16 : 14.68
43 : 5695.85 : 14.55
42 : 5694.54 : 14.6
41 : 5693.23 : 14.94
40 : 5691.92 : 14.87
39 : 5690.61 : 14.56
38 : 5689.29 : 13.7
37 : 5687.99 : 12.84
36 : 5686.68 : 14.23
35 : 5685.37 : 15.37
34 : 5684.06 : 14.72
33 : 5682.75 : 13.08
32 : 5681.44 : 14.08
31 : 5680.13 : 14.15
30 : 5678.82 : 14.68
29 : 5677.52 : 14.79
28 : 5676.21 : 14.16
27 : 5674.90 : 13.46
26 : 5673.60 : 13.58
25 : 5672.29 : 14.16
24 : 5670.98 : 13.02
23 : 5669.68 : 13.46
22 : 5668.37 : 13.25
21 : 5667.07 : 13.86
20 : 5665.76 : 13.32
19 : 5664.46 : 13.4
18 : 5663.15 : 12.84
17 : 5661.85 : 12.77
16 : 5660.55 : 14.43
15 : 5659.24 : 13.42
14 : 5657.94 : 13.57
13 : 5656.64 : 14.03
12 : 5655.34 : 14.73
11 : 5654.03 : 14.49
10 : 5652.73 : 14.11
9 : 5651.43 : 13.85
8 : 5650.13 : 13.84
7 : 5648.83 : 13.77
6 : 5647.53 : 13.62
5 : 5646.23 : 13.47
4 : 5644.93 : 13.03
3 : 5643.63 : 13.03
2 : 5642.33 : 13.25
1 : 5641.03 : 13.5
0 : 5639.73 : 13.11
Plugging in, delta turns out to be 138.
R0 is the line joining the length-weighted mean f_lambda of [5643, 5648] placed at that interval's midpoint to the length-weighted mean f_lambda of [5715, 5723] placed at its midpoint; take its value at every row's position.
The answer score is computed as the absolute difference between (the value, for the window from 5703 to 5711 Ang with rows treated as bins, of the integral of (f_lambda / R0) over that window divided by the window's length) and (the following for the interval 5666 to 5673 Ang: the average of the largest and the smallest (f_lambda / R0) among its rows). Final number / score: 0.009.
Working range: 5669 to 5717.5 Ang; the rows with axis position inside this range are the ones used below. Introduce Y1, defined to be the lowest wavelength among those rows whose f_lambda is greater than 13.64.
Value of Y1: 5672.29 Ang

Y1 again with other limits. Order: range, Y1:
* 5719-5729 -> 5719.51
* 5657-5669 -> 5660.55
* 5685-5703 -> 5685.37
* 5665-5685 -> 5667.07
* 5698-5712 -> 5698.47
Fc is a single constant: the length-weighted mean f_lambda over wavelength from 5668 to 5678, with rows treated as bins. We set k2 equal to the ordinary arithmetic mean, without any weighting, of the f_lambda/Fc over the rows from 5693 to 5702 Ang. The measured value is 1.06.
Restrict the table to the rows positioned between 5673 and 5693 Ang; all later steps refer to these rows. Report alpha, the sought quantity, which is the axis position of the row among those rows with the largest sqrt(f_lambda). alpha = 5685.37 Ang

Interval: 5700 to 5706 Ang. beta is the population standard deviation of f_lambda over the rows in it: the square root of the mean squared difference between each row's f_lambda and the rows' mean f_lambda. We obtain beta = 0.44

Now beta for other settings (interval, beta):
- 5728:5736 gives 0.48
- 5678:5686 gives 0.71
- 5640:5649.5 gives 0.27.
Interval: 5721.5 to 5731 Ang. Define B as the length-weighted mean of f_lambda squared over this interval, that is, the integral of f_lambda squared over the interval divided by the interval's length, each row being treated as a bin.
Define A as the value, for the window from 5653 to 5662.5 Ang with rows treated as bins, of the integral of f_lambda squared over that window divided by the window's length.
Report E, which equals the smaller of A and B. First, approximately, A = 194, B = 223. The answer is 194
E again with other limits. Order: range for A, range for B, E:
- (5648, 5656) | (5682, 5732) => 200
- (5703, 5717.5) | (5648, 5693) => 194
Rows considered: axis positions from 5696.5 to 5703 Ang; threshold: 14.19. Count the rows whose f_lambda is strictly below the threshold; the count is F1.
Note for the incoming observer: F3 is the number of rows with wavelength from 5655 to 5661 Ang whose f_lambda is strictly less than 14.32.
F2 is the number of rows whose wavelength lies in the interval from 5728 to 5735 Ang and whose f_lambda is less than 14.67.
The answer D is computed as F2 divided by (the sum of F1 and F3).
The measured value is 0.2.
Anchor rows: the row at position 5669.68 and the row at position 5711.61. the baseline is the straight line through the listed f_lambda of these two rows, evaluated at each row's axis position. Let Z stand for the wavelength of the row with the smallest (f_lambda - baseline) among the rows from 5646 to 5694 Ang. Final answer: 5687.99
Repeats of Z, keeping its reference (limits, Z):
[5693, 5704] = 5702.41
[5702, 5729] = 5727.41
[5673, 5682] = 5674.90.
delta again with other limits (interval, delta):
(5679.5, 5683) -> 138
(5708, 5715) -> 146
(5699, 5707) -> 144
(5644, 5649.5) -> 135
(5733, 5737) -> 152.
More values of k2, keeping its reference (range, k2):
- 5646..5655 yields 1.01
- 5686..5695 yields 1.04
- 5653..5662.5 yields 1.01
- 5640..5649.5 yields 0.98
